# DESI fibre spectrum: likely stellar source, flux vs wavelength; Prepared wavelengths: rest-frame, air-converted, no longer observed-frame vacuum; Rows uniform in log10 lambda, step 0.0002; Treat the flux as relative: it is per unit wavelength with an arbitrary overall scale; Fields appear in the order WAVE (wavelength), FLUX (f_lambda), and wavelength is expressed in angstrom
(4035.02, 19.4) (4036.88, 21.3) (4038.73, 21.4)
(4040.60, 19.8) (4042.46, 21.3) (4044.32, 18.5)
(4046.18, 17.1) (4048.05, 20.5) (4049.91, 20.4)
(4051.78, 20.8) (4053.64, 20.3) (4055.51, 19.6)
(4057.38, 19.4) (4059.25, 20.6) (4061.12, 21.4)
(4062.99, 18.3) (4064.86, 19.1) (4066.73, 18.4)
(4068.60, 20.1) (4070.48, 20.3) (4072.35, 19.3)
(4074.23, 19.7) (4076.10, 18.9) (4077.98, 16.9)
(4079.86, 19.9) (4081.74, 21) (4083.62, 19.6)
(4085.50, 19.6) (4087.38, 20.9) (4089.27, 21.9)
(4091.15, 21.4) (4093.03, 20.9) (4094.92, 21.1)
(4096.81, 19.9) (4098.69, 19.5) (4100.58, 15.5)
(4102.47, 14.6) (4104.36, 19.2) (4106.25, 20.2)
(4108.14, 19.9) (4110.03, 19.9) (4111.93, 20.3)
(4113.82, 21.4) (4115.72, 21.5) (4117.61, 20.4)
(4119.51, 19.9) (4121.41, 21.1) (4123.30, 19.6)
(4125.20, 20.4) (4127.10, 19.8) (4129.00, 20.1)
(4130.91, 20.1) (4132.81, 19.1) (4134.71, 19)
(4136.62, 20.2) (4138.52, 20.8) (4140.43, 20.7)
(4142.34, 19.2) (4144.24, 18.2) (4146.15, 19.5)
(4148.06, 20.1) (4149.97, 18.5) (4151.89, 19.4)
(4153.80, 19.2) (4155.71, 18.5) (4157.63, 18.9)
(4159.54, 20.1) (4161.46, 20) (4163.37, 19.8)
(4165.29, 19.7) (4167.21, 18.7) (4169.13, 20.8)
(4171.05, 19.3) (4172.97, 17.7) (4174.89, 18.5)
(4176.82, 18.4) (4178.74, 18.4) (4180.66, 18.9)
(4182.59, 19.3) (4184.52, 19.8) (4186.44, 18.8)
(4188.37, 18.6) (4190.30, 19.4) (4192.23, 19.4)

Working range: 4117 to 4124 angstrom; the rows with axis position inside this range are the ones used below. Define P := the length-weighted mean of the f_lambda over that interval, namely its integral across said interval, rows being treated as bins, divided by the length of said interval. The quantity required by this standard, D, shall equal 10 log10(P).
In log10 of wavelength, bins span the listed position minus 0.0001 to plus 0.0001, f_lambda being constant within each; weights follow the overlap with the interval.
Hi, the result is 13.1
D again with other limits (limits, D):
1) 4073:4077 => 12.9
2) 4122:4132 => 13.0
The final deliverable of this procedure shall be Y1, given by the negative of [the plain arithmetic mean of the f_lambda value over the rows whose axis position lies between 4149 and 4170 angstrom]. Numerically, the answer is -19.4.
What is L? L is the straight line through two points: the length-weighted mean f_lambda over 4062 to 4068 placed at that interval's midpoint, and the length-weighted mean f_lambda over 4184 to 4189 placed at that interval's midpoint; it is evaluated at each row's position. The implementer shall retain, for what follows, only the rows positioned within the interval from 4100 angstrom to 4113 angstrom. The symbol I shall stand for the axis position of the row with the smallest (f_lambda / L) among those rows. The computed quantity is 4102.47 angstrom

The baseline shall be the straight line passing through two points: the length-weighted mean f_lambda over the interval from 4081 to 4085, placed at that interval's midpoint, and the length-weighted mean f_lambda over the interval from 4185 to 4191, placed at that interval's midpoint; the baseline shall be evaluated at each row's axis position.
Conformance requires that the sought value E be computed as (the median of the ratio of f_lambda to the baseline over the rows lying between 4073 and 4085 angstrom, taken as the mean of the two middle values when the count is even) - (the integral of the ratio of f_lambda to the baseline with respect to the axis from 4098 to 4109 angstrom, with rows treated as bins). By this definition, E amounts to -9.0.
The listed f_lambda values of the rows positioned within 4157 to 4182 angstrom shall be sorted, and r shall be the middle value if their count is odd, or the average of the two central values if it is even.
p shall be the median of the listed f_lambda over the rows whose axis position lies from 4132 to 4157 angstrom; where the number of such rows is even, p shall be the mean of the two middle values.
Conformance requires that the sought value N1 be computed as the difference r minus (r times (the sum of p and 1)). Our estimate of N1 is -363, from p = 19.2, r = 18.9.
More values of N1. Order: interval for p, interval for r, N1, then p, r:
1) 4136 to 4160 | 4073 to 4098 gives -386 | 19.4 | 19.9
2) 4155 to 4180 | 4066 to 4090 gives -372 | 18.9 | 19.7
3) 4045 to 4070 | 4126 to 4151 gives -398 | 20.1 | 19.8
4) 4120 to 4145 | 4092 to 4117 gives -400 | 20.1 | 19.9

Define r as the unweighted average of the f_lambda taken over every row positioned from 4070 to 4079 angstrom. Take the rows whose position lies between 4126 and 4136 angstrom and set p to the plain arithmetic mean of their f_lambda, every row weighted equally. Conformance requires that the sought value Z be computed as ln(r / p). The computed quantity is -0.03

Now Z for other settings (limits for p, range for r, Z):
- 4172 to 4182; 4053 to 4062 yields 0.10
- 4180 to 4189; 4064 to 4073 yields 0.02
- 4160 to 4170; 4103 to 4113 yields 0.01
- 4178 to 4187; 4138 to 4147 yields 0.03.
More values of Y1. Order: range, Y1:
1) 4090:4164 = -19.7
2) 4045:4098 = -19.9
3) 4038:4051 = -19.9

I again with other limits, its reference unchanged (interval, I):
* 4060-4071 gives 4062.99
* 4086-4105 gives 4102.47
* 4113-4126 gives 4123.30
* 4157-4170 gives 4167.21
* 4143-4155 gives 4144.24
